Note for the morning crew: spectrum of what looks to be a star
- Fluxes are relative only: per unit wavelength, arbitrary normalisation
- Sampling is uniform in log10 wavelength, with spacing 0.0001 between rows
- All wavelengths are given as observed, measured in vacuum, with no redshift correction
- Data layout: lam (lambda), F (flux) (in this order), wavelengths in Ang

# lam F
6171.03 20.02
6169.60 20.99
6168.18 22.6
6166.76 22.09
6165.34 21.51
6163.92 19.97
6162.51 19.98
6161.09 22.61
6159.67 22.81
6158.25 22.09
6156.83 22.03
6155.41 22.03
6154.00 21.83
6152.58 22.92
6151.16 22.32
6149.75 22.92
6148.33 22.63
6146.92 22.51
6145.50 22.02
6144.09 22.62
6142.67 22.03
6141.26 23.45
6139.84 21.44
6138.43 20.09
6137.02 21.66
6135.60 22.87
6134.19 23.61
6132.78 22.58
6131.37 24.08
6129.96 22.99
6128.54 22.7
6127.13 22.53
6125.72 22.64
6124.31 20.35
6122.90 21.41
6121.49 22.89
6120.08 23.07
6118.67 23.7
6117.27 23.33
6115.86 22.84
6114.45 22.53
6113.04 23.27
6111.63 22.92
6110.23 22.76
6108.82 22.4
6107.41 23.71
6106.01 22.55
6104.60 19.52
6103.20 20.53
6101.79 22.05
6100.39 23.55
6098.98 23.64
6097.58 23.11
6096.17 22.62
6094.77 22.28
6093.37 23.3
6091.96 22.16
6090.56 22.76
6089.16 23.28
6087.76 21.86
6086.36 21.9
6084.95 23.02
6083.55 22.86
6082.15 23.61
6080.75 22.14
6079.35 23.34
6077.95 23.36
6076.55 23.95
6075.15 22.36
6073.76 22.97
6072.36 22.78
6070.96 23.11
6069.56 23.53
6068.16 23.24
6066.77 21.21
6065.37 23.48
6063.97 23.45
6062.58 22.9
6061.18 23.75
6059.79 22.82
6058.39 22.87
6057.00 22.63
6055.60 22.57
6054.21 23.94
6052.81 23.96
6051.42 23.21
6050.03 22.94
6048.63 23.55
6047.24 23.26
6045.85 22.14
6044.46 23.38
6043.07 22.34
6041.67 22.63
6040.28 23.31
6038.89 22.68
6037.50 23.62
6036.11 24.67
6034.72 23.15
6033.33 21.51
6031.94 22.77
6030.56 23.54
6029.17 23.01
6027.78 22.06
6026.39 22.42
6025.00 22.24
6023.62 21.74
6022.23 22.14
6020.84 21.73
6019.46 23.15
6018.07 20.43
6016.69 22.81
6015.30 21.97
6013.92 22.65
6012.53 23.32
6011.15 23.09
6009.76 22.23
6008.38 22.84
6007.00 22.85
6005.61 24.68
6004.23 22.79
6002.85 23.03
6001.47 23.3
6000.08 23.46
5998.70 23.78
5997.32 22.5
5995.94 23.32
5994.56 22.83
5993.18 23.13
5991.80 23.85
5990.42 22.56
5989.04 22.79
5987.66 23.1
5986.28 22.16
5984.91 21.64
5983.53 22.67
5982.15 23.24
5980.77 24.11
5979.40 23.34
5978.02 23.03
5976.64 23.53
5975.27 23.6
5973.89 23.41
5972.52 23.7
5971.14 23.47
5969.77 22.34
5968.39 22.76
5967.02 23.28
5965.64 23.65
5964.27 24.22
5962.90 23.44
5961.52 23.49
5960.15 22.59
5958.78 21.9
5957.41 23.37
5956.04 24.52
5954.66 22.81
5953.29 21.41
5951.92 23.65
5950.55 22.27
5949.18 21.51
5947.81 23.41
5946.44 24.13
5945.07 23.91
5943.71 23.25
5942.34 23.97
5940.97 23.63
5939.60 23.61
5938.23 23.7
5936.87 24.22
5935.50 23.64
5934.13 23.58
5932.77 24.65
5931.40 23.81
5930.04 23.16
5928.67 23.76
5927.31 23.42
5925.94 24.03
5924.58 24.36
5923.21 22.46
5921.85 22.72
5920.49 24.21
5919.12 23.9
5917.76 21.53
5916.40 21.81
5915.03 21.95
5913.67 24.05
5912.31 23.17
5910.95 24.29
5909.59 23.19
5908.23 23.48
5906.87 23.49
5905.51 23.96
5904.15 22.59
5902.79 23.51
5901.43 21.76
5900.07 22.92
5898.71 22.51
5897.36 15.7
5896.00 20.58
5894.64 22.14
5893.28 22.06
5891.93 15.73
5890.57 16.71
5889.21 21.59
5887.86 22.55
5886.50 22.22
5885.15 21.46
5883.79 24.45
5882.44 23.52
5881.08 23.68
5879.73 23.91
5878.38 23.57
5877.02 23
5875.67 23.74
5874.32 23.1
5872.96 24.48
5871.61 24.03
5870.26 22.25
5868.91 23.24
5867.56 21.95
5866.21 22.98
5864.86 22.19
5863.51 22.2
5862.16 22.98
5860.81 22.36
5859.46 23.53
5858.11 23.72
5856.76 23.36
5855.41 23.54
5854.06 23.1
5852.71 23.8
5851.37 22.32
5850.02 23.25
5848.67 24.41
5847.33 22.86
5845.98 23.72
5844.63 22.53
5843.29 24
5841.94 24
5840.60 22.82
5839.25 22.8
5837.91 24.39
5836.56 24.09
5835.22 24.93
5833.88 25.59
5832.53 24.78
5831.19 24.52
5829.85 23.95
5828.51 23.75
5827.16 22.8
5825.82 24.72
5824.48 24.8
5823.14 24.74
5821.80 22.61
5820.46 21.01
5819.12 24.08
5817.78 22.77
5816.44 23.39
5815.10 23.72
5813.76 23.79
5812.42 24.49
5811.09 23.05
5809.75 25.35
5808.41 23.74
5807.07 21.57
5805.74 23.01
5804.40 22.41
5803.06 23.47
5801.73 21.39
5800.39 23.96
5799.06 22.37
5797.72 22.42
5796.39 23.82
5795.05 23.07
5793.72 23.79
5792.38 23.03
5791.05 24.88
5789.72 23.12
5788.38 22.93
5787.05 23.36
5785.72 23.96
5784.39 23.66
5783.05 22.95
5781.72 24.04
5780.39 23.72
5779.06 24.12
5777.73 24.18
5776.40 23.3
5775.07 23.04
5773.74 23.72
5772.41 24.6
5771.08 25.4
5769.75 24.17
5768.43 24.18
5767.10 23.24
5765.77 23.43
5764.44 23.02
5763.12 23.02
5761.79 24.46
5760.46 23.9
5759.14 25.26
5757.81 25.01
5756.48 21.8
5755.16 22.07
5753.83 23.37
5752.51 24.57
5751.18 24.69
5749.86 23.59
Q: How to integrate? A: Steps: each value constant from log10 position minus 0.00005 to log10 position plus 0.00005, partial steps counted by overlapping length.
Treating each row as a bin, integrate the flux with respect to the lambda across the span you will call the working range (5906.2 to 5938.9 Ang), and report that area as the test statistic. 767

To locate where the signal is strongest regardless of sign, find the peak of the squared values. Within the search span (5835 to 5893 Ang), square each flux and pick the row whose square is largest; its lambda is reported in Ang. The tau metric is 5835.22 Ang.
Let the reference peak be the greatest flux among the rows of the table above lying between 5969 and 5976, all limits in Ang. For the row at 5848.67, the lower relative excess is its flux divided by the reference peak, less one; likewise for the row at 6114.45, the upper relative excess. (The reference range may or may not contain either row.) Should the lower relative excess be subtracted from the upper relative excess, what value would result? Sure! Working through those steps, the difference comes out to -0.08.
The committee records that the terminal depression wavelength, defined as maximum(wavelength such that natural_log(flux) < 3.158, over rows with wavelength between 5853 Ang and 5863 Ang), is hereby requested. 5862.16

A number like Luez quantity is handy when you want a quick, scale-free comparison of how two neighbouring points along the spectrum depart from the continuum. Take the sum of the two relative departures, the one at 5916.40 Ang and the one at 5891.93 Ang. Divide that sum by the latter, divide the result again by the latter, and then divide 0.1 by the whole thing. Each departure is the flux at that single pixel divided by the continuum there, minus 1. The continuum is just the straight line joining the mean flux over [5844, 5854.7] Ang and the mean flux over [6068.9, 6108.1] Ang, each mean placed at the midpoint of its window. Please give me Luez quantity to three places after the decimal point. -0.027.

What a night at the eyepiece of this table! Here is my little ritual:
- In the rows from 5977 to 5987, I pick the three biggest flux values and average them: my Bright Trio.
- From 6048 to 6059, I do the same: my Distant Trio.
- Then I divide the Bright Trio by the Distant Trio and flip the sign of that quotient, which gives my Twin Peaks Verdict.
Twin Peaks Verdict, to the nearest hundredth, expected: -0.99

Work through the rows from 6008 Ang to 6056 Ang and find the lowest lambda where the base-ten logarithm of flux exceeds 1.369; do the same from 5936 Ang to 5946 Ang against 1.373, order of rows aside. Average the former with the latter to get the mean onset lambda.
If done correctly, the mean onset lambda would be 5983.7 Ang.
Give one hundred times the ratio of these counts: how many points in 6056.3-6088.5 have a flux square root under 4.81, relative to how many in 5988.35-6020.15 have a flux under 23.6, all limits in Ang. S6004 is 70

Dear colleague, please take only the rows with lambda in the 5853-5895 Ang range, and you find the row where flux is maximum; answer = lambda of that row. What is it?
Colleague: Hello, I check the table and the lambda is 5872.96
